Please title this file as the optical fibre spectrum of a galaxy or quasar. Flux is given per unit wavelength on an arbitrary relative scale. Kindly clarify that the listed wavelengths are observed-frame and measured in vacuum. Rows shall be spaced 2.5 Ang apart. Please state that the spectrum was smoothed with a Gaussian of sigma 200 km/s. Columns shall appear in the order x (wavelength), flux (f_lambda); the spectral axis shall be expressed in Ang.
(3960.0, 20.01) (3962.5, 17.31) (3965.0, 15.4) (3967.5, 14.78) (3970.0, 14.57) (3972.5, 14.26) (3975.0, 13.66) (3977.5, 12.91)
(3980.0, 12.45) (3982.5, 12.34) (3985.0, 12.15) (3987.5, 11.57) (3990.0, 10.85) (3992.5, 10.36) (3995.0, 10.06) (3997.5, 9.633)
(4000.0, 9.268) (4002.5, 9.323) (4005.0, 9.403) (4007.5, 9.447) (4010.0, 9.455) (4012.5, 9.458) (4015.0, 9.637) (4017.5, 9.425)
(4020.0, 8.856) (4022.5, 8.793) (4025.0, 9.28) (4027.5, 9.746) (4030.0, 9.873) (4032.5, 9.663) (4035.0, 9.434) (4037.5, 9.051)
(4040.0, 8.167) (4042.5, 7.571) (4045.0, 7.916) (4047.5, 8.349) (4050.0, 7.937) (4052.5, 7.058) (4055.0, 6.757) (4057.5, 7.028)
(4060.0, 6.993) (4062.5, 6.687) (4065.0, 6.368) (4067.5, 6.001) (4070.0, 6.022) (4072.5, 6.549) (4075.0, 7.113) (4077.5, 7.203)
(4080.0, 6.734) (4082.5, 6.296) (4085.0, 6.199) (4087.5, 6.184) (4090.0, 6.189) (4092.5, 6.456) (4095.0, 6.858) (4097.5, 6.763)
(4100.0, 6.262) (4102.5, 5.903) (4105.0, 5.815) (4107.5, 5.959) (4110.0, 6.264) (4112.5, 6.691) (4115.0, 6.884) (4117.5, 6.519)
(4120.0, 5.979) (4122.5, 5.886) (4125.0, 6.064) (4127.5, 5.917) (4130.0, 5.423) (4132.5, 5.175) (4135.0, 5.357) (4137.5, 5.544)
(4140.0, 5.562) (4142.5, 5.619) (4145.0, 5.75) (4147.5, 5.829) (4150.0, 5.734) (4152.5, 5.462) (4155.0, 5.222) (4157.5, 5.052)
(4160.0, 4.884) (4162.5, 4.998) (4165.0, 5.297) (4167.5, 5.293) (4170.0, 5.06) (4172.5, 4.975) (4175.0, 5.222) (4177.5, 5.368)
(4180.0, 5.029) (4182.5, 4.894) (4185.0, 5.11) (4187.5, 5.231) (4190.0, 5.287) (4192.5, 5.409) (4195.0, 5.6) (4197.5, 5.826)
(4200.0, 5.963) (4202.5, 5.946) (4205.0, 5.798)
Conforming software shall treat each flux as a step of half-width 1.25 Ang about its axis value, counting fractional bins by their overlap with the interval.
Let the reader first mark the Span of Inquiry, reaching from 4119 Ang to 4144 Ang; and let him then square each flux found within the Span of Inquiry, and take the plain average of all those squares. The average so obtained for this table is 32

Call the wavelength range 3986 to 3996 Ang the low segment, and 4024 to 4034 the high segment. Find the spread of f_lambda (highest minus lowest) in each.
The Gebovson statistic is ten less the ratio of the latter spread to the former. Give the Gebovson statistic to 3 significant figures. 9.61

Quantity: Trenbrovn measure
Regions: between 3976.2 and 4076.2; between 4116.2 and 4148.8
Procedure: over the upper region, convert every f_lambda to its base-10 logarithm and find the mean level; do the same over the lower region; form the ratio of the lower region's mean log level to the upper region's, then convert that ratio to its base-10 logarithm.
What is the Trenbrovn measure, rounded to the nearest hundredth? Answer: 0.10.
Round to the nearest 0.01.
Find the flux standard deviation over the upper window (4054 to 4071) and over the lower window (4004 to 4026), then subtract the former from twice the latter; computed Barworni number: 0.15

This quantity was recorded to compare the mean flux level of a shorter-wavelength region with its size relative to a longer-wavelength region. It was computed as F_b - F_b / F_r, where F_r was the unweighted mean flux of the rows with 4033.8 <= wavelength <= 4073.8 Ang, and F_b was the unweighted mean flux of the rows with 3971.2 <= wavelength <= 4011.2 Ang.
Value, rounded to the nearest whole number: 10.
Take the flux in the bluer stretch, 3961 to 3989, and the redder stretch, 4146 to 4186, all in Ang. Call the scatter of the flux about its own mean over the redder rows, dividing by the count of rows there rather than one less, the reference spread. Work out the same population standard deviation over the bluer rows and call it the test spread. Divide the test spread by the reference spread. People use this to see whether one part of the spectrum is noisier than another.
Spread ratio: 6.0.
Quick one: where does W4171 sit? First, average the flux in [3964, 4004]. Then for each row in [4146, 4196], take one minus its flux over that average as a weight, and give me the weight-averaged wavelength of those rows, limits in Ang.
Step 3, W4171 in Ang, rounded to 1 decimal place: 4171.4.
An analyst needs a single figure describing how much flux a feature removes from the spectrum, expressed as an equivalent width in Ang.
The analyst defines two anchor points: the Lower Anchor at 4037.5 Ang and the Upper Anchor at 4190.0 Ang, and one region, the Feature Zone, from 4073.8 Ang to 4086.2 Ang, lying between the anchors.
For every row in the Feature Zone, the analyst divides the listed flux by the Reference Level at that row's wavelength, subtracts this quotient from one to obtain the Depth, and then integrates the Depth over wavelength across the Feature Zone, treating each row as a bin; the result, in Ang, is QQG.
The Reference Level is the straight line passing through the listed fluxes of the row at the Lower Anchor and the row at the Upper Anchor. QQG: 2.0 Ang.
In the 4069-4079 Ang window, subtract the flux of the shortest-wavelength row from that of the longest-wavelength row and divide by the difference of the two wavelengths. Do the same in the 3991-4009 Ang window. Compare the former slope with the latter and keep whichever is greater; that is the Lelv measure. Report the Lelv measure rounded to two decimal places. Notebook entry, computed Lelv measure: 0.16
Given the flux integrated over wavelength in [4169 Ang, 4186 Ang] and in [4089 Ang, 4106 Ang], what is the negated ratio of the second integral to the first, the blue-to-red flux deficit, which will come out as -1.2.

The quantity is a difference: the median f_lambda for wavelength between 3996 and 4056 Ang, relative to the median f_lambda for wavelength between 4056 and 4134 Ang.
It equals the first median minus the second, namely 3.0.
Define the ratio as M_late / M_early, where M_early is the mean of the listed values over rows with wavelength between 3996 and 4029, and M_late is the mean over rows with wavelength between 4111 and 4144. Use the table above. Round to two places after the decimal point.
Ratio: 0.63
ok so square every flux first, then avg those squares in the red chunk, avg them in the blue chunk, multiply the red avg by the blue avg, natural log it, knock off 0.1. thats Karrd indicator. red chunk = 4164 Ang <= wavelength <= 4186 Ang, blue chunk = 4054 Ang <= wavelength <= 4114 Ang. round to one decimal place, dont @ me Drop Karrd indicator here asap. 6.9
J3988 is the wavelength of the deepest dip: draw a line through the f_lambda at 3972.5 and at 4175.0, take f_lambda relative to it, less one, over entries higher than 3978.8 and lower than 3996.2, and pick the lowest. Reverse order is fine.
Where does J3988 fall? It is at 3995.0 Ang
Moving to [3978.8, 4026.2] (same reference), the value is 4000.0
